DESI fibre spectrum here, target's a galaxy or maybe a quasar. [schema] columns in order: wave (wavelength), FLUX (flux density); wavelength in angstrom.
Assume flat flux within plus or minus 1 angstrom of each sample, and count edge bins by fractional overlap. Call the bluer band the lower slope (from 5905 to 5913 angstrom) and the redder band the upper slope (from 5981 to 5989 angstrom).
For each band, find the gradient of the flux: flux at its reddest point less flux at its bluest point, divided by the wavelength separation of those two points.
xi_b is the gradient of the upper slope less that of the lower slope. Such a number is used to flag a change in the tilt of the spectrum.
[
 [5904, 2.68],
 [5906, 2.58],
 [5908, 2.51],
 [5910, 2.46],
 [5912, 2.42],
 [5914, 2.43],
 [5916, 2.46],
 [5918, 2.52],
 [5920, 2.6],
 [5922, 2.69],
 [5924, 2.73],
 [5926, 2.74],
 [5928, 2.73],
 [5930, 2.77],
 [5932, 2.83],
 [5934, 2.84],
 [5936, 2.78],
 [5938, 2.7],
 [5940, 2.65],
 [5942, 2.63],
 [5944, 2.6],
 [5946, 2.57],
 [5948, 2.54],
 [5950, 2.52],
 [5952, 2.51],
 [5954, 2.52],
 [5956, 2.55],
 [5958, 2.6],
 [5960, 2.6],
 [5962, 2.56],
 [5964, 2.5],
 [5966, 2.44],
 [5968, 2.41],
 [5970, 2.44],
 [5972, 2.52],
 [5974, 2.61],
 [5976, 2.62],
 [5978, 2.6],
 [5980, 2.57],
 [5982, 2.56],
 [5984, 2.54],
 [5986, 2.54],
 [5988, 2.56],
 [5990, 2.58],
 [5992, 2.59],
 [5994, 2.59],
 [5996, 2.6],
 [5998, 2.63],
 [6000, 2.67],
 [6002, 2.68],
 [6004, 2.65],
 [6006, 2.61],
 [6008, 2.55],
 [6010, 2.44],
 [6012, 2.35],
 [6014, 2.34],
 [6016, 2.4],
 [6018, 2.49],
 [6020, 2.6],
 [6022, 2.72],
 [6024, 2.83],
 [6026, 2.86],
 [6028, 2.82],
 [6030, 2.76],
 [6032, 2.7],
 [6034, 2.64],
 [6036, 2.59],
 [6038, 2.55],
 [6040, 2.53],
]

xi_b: 0.027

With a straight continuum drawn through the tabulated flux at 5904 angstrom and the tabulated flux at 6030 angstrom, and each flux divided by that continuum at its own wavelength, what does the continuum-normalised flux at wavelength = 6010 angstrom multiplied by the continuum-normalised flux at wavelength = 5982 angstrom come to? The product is 0.83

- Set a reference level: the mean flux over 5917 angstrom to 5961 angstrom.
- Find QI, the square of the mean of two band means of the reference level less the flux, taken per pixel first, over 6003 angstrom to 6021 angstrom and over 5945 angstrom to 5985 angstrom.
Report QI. 0.017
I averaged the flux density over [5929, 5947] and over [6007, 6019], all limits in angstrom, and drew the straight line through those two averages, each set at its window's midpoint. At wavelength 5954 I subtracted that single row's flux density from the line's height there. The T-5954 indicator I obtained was 0.13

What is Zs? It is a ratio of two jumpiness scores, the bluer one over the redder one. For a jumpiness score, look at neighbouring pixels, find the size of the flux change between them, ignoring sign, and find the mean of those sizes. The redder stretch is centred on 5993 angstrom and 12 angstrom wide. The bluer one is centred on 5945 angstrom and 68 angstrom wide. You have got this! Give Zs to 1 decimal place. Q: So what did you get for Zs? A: 2.8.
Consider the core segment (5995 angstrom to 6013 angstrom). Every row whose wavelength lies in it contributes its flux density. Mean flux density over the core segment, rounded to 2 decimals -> 2.58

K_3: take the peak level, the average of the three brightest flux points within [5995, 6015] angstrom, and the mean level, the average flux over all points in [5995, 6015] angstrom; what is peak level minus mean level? 0.11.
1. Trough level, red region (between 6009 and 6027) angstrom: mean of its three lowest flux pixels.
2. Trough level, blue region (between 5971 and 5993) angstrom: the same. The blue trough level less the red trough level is 0.17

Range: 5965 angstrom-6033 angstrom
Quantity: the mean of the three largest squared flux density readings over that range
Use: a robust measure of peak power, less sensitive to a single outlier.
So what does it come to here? 8.05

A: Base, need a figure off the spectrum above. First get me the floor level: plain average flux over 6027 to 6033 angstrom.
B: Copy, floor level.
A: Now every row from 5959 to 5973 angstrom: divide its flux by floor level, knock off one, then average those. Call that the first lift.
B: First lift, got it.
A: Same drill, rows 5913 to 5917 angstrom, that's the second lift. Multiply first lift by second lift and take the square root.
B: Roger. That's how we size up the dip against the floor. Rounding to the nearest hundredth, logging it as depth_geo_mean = 0.10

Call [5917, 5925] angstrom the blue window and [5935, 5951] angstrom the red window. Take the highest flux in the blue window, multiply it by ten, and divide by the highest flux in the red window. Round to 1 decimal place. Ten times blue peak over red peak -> 9.8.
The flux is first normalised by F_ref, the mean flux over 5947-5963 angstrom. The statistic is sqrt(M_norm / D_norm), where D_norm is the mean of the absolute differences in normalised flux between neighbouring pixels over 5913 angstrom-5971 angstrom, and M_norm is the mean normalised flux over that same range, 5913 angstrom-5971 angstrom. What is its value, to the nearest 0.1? 8.3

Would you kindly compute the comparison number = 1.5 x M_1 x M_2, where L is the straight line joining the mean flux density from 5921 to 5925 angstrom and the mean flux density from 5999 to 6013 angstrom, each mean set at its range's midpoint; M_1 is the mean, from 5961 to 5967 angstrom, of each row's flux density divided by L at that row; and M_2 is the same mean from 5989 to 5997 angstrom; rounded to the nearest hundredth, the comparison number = 1.42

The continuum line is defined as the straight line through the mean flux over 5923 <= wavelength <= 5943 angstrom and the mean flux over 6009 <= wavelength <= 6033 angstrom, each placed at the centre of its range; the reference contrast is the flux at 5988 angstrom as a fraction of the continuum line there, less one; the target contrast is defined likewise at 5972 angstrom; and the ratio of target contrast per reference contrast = 1.6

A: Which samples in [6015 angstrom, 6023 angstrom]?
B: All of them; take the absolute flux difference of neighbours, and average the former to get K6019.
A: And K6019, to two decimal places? 0.11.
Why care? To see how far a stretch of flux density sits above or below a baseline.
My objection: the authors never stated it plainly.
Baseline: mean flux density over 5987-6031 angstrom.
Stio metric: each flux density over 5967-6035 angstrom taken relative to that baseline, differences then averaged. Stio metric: -0.02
